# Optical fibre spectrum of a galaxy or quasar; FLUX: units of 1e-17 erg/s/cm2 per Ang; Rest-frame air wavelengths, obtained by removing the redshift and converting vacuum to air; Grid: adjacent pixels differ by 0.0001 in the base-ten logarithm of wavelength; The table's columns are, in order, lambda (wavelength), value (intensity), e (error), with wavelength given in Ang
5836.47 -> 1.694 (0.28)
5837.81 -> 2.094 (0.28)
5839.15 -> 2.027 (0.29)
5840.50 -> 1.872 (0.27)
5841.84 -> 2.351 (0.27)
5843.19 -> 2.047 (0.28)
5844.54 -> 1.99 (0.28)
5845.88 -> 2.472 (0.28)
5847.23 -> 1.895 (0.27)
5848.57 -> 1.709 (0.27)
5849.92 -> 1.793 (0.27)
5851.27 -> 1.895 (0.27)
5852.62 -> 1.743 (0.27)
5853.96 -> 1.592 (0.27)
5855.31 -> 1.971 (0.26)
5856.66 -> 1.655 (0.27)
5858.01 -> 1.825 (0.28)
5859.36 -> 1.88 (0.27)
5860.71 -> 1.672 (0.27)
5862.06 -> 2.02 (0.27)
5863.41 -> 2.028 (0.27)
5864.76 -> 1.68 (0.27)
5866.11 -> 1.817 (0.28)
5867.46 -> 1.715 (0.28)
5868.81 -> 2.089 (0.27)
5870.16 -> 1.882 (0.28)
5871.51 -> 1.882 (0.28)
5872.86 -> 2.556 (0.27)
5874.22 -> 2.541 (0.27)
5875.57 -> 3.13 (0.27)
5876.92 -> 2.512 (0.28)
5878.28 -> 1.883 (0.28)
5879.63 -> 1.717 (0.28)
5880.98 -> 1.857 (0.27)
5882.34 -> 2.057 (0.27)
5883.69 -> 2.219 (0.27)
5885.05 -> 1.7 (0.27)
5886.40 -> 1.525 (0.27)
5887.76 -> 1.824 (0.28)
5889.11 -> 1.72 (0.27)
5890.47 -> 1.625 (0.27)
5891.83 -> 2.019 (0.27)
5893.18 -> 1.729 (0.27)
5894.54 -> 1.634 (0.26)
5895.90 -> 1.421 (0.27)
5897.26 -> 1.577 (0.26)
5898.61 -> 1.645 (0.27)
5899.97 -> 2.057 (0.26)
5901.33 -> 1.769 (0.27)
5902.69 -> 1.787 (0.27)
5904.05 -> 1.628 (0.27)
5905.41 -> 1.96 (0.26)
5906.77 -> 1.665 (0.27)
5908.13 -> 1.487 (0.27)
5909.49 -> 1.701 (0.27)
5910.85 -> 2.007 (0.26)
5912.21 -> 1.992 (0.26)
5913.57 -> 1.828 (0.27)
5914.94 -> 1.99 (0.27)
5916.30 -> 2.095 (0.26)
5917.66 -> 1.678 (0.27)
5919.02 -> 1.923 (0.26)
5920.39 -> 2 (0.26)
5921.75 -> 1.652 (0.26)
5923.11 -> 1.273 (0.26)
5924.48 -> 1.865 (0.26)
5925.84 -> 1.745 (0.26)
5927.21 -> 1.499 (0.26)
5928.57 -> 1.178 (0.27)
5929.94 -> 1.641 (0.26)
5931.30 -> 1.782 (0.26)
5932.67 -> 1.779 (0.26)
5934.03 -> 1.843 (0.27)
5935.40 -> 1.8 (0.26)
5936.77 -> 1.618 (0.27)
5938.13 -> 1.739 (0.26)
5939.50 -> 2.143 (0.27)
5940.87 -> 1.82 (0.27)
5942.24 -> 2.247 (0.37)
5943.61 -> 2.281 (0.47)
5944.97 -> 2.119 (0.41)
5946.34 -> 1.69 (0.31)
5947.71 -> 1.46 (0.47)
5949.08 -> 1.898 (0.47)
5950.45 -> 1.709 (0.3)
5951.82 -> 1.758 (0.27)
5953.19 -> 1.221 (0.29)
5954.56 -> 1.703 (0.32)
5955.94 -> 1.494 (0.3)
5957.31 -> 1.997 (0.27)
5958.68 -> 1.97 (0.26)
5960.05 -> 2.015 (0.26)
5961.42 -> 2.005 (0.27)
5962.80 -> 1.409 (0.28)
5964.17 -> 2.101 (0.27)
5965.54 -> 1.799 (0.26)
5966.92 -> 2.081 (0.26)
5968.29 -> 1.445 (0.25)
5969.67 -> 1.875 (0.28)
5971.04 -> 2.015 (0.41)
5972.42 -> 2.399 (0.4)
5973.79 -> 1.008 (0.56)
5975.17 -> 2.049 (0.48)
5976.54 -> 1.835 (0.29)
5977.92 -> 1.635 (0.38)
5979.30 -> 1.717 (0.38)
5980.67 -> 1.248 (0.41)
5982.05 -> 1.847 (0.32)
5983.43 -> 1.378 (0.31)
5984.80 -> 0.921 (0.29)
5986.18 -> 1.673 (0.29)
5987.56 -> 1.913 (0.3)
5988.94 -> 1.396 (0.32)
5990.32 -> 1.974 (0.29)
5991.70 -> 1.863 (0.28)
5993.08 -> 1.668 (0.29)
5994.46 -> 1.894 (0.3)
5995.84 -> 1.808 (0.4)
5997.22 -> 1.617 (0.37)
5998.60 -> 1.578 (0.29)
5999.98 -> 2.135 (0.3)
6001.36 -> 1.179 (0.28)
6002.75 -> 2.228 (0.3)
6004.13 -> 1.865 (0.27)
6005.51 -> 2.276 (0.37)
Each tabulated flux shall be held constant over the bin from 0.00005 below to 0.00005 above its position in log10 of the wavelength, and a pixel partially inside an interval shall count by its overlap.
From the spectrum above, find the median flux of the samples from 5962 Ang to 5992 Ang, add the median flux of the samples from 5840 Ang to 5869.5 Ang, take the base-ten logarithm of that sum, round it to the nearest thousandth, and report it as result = 0.567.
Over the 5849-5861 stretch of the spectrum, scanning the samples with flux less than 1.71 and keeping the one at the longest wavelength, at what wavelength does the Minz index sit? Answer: 5860.71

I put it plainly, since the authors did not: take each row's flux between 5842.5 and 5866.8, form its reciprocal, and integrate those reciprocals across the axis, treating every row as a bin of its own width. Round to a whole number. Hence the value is 13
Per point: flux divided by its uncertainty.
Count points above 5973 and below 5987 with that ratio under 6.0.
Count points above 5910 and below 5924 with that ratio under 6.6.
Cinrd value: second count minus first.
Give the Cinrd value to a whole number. -6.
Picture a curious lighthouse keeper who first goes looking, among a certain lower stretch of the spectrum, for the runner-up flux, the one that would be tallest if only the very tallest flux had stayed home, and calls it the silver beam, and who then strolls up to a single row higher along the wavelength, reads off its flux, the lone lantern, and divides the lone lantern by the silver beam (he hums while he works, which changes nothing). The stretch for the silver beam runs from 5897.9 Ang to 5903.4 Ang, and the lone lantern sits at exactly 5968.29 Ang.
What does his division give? 0.81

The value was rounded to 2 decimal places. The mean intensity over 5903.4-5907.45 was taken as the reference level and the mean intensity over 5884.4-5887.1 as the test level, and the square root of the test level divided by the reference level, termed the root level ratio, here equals 0.96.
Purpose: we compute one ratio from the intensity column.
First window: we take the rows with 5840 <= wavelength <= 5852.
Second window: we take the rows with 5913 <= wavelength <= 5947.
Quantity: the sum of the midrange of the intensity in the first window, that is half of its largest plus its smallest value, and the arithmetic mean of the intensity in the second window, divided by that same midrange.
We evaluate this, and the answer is 1.87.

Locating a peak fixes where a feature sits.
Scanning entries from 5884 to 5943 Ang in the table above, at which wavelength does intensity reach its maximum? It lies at 5942.24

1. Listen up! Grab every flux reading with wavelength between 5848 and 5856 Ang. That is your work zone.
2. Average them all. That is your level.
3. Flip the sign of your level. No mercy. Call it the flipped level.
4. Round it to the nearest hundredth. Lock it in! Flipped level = -1.78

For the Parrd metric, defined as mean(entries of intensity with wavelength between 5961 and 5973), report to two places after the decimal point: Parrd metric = 1.90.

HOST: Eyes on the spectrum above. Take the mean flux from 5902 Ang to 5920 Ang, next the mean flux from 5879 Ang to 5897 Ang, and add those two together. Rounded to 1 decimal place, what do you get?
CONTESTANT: 3.6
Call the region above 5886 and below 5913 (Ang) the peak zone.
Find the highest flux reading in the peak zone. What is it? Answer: 2.057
